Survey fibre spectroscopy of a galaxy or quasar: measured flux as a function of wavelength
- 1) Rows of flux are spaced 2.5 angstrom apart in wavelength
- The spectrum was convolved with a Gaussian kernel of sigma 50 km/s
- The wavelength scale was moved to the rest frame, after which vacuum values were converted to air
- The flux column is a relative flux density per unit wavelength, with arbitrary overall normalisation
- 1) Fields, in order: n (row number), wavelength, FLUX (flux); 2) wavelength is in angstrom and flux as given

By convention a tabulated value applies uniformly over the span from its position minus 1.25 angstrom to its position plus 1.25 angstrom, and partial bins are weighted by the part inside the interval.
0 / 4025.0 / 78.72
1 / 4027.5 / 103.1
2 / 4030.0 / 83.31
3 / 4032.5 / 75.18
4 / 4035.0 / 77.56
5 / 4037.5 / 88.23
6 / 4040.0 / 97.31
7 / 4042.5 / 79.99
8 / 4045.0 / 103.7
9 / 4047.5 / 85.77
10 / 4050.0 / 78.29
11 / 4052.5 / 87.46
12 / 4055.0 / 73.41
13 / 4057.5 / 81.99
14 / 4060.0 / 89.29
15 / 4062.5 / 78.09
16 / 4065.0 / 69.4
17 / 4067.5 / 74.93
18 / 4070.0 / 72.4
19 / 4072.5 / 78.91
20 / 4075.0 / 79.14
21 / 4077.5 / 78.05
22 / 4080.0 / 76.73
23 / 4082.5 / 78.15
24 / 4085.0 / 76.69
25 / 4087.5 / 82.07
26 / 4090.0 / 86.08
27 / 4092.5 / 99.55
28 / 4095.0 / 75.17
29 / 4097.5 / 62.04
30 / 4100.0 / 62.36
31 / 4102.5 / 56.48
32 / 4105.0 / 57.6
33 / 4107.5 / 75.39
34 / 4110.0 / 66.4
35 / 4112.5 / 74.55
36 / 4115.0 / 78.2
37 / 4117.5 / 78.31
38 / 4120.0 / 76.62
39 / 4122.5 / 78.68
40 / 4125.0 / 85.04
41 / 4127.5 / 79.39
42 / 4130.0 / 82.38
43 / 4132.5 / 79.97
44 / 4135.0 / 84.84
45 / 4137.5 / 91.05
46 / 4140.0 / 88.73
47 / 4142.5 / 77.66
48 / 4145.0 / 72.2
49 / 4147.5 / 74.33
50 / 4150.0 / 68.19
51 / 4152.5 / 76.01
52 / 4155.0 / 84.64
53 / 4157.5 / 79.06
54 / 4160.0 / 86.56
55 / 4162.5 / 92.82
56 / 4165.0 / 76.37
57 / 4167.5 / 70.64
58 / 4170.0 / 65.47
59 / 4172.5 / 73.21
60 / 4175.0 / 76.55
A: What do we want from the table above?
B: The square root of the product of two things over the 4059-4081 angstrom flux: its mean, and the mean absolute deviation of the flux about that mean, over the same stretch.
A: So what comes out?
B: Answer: 17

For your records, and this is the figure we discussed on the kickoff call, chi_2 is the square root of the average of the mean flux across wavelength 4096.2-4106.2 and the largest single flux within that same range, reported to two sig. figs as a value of 7.8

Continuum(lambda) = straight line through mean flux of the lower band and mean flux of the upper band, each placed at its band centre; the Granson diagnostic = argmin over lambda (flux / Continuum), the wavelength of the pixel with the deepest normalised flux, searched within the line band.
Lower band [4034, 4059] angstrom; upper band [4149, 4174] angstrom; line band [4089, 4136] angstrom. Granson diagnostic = 4102.5 angstrom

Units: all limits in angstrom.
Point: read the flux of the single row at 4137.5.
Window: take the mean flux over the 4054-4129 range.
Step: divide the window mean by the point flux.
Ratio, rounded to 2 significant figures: 0.84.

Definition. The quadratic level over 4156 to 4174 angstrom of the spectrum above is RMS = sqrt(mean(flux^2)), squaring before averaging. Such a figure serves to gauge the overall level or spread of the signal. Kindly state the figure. 78.2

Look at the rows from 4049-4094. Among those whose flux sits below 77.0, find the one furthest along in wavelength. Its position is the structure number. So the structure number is 4085.0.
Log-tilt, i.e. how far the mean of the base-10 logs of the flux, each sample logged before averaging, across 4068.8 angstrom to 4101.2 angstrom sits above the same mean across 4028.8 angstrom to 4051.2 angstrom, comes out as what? -0.043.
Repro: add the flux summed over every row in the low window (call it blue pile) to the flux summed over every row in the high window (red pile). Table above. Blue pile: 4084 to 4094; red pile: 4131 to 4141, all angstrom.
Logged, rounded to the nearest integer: 689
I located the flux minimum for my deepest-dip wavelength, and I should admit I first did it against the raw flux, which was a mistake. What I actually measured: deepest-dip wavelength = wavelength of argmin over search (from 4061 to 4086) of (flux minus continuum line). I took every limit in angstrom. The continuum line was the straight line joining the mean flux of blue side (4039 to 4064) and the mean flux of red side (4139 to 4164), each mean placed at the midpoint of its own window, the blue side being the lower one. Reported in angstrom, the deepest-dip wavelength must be 4065.0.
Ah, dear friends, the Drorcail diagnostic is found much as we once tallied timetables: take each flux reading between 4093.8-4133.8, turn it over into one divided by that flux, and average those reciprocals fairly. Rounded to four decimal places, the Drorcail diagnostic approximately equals 0.0139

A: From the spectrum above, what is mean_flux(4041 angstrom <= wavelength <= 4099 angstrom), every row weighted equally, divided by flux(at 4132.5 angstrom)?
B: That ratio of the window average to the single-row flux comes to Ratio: 1.00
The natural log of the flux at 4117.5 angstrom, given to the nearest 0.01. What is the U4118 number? 4.36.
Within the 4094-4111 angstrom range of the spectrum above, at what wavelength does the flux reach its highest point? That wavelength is 4107.5 angstrom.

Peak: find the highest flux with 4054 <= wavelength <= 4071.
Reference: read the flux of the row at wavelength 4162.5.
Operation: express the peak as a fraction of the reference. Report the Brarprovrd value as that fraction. 0.96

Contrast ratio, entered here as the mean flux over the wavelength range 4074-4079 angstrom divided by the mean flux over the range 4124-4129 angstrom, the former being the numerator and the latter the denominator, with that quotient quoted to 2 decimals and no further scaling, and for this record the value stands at 0.96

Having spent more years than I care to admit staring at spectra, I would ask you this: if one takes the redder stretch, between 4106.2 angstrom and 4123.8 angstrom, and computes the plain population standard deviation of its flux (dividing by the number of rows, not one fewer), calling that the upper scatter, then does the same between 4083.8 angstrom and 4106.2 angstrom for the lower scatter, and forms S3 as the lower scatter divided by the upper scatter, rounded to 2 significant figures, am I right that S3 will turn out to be 3.5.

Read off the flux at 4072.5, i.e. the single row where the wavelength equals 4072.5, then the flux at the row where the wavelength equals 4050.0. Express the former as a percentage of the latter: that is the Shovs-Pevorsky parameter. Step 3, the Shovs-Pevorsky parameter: 101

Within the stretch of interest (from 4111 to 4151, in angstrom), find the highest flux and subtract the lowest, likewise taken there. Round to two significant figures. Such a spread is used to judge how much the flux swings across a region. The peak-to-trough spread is 23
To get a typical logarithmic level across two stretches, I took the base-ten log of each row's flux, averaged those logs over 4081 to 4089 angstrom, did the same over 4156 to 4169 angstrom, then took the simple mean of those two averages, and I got 1.90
